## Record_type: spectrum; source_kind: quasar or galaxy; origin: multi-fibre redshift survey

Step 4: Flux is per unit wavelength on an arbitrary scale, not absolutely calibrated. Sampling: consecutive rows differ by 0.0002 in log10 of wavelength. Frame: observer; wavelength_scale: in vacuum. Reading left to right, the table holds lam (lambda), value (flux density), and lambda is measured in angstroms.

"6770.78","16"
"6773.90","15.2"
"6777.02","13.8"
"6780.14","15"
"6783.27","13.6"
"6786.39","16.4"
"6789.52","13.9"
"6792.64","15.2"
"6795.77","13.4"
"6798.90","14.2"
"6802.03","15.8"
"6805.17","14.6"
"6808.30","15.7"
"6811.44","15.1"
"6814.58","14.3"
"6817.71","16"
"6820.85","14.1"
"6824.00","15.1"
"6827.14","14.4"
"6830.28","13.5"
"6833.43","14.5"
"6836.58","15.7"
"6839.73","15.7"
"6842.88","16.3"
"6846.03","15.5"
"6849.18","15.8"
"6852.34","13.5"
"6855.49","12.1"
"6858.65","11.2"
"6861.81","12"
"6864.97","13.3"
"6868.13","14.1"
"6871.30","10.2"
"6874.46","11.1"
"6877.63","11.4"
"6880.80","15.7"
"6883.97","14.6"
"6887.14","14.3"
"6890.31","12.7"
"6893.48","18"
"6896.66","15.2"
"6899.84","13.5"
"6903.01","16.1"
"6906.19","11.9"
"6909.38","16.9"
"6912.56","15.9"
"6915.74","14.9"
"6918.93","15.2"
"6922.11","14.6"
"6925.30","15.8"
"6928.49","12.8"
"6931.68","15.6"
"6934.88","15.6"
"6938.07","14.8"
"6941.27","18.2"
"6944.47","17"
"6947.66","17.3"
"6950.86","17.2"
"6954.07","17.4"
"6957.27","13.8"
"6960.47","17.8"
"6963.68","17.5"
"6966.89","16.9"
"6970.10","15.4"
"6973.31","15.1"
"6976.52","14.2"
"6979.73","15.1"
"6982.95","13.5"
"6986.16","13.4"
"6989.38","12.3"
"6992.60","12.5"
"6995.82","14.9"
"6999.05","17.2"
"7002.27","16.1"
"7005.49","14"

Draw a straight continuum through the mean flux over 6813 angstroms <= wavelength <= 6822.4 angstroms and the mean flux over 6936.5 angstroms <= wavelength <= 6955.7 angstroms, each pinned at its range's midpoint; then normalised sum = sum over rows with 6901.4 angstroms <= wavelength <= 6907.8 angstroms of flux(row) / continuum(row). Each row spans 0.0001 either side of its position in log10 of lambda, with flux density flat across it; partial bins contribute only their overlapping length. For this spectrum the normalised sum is 1.72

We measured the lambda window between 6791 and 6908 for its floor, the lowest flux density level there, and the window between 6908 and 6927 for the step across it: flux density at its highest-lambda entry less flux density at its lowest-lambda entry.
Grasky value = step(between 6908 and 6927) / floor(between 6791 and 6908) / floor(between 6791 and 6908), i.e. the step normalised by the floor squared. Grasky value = -0.011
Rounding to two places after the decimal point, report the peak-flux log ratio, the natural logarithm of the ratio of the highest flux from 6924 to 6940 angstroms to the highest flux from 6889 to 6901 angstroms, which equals -0.13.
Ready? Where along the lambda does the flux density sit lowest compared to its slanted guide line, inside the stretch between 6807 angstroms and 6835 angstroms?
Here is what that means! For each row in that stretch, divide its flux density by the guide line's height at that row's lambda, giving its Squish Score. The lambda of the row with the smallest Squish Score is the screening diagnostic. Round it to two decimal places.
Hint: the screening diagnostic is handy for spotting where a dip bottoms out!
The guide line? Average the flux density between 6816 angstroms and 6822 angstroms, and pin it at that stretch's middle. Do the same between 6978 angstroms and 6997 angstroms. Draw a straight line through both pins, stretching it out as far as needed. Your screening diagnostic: 6830.28 angstroms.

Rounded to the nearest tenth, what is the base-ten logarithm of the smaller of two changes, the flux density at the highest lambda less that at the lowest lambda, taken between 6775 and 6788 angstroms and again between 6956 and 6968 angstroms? 0.4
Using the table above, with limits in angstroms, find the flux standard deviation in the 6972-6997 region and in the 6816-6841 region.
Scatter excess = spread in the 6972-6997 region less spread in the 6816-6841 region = 0.2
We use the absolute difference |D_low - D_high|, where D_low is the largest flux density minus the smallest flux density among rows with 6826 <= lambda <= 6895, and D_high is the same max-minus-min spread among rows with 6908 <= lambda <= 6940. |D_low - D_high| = 3.7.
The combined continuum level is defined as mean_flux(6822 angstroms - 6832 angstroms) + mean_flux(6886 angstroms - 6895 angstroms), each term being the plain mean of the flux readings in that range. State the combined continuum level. 29.3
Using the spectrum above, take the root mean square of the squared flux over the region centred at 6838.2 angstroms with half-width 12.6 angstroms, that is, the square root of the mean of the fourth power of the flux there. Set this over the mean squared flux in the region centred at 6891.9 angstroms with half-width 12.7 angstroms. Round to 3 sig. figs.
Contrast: 1.02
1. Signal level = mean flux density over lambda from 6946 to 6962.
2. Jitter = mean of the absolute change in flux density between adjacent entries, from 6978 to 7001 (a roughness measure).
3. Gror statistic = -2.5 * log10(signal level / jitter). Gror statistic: -2.8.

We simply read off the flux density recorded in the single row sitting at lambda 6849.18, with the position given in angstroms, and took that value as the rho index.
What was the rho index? 15.8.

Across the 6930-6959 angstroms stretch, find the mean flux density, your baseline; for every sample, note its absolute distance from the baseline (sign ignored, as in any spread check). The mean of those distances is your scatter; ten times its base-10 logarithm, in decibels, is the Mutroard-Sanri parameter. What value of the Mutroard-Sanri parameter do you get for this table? 0.86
